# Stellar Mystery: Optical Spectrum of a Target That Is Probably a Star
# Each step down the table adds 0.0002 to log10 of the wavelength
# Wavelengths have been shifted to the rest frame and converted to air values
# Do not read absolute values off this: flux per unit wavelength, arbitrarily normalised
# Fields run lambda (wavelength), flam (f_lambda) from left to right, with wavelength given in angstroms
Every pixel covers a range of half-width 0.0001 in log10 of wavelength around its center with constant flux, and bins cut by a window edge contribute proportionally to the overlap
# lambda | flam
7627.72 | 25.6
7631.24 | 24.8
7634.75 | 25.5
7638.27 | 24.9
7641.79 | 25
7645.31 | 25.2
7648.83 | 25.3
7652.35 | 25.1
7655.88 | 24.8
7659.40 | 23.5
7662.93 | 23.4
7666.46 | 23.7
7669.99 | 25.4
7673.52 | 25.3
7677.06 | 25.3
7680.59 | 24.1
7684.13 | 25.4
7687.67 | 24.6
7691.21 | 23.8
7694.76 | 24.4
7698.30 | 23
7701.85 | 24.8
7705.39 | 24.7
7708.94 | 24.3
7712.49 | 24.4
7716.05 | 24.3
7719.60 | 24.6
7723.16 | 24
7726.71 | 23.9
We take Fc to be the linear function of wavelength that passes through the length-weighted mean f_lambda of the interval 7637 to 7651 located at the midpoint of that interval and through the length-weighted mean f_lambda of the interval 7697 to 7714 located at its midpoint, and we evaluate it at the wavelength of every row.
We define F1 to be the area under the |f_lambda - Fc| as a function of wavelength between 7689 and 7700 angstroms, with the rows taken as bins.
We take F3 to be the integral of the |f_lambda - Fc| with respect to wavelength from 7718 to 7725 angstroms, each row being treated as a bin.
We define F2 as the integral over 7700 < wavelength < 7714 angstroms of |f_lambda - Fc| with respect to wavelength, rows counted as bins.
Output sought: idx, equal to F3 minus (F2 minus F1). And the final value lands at 5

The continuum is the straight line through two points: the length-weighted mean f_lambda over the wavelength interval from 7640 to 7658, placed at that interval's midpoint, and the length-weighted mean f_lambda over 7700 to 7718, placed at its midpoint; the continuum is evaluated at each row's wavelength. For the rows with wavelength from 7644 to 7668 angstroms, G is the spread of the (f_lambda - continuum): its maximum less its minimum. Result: 1.8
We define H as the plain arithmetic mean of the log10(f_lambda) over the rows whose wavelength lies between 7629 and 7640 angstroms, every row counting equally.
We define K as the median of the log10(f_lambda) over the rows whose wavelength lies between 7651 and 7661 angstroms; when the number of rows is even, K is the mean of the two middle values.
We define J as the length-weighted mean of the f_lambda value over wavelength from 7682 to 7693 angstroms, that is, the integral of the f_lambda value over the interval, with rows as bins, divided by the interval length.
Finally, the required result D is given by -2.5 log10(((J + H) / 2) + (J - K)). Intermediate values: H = 1.40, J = 24.56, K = 1.39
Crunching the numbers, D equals -3.90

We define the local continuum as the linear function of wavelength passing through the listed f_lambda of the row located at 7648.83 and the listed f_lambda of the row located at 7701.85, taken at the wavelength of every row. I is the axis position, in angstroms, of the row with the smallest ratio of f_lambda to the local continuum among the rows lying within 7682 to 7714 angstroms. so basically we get 7698.30 angstroms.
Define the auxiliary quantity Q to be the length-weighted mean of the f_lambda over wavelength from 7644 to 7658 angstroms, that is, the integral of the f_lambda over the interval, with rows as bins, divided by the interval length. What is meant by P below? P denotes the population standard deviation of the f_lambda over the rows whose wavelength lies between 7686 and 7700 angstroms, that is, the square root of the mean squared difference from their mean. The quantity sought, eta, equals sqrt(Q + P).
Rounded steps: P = 0.62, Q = 25.1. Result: 5.07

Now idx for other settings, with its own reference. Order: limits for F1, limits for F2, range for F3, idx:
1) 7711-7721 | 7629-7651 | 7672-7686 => 6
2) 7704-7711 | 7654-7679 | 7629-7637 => -17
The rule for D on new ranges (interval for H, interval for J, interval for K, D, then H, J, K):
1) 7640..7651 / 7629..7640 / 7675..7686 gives -3.92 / 1.40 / 25.08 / 1.40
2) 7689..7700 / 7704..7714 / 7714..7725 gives -3.89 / 1.38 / 24.46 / 1.39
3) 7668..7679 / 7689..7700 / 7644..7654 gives -3.86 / 1.40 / 23.77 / 1.40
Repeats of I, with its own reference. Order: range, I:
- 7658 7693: 7662.93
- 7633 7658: 7638.27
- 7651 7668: 7662.93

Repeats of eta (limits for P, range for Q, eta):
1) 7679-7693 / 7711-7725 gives 4.99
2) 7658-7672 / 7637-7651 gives 5.09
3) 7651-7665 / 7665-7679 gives 5.07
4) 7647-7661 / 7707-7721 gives 5.01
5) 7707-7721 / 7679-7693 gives 4.96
